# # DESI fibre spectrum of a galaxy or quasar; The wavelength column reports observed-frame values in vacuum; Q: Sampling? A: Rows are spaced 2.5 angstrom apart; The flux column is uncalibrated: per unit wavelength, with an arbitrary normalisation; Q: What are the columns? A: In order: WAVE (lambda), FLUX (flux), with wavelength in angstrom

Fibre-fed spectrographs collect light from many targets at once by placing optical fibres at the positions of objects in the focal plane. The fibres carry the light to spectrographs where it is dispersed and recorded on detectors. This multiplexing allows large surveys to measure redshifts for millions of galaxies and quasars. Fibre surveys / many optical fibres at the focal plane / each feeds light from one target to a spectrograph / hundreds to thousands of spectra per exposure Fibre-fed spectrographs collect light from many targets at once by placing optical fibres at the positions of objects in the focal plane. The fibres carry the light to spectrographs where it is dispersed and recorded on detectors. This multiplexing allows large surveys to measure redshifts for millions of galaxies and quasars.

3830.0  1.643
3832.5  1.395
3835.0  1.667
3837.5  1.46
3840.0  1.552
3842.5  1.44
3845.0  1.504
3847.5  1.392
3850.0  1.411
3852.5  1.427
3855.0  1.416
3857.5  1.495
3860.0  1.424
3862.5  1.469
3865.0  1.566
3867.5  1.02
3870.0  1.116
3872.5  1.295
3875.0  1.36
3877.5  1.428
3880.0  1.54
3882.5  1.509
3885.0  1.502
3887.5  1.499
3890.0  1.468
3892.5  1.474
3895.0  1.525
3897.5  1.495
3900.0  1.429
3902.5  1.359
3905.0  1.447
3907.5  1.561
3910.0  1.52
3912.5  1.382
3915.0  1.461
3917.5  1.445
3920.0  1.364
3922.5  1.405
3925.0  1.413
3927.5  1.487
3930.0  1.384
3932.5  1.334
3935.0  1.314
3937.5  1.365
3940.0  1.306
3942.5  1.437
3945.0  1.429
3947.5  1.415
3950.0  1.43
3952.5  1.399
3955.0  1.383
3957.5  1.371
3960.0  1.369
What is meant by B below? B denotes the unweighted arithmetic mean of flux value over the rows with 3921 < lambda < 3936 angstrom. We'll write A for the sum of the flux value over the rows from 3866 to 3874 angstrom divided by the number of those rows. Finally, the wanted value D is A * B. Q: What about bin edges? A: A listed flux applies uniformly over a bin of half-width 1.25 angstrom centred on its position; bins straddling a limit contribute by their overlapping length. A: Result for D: 1.59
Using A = 1.14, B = 1.39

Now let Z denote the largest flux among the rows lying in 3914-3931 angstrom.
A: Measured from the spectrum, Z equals 1.487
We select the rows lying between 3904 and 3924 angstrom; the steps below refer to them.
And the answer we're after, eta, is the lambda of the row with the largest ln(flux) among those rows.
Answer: 3907.5 angstrom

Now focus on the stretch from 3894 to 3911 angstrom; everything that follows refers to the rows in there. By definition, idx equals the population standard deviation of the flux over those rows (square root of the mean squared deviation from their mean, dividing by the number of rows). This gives 0.064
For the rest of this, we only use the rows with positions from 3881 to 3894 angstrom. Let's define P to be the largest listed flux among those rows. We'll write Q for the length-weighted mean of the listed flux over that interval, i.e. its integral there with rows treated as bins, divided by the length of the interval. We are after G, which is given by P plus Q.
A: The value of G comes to 3.00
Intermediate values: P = 1.509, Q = 1.49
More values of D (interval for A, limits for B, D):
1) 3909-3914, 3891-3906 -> 2.11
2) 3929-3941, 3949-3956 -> 1.88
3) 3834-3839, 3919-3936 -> 2.17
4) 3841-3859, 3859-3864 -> 2.08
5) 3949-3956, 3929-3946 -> 1.92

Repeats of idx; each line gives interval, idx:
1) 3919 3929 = 0.044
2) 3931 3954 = 0.049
